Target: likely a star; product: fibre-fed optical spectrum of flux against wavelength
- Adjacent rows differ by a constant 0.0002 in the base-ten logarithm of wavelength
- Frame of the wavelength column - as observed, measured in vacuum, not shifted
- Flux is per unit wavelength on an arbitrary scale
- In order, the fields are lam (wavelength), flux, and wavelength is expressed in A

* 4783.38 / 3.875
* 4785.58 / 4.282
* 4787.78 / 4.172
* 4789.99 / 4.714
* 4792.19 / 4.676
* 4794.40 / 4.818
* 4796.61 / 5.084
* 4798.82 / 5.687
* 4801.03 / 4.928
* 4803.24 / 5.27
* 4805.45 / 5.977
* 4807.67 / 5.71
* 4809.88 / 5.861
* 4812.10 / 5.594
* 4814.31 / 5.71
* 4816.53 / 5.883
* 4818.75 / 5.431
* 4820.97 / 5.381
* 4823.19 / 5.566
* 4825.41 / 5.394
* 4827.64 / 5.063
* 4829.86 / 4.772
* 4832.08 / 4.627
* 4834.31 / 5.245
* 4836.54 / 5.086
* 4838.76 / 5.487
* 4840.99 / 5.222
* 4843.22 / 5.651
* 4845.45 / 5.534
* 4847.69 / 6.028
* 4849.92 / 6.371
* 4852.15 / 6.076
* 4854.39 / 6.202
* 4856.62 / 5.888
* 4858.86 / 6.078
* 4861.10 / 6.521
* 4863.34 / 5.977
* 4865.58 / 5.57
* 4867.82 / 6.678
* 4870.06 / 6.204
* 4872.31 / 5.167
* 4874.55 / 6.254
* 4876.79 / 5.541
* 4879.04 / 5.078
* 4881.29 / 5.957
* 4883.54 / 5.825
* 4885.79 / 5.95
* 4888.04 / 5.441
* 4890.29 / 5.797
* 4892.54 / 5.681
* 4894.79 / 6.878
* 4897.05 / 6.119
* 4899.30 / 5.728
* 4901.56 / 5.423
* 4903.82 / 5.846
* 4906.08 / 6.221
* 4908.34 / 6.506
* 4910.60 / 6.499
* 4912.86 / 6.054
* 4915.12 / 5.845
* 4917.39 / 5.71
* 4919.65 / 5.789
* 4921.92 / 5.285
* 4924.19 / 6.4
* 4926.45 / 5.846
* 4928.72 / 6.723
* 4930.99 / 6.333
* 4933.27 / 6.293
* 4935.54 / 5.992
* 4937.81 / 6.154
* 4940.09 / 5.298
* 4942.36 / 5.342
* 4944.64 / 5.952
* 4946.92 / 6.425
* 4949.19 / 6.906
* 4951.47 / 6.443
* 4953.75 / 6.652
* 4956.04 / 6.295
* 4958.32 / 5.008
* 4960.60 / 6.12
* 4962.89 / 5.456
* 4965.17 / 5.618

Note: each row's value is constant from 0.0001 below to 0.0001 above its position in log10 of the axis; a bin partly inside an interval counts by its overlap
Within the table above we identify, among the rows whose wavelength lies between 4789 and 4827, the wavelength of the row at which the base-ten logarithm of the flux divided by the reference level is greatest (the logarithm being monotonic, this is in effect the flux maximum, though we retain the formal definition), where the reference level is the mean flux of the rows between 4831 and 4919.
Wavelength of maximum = 4805.45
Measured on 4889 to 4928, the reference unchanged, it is 4894.79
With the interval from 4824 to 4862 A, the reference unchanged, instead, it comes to 4861.10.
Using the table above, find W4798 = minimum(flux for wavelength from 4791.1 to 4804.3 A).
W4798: 4.676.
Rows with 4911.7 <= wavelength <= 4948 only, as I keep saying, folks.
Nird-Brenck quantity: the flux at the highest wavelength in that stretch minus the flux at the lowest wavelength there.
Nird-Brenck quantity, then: 0.37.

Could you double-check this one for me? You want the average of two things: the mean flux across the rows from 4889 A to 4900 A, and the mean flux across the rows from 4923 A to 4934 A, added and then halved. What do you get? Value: 6.2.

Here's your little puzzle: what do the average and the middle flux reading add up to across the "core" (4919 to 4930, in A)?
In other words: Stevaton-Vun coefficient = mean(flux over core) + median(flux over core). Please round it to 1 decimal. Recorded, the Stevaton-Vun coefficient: 11.9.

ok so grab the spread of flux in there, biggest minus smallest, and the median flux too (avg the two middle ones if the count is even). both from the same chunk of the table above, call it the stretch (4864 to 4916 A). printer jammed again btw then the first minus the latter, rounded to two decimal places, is -4.05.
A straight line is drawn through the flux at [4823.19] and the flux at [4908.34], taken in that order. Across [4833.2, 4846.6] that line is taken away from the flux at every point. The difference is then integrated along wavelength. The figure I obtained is -5.1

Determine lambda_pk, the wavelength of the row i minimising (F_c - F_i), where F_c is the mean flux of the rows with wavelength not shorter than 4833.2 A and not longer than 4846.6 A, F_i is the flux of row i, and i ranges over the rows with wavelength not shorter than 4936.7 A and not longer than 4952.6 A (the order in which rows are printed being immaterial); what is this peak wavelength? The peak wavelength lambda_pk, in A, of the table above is 4949.19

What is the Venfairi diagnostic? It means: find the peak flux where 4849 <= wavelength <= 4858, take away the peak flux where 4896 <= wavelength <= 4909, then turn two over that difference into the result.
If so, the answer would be -15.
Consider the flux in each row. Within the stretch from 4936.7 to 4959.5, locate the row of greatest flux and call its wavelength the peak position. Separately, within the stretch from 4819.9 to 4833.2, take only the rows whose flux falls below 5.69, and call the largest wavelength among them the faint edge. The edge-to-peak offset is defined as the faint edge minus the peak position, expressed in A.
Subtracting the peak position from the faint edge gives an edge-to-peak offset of -117.1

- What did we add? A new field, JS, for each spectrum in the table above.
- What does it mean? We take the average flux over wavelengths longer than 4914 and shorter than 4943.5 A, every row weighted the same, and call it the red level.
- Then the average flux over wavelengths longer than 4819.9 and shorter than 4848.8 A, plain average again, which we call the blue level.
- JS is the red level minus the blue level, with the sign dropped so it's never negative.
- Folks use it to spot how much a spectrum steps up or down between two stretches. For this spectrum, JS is 0.61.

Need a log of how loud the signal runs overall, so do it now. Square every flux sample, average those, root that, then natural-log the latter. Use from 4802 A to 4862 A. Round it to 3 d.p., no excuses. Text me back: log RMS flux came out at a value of 1.729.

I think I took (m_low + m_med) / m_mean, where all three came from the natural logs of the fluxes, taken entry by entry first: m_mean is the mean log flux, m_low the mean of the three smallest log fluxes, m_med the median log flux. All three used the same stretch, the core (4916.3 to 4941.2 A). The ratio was 1.949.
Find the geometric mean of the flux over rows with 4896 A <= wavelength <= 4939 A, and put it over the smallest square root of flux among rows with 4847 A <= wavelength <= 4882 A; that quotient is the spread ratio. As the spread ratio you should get 2.68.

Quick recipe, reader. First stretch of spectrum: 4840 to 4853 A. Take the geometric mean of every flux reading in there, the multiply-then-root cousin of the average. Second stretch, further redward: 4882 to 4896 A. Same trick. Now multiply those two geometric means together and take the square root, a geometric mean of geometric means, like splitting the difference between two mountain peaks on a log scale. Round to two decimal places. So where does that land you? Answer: 5.86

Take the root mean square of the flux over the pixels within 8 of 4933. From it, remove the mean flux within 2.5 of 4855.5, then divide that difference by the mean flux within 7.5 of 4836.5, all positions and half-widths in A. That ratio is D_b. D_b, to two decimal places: 0.01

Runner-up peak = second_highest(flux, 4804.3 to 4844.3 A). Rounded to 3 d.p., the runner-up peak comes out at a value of 5.883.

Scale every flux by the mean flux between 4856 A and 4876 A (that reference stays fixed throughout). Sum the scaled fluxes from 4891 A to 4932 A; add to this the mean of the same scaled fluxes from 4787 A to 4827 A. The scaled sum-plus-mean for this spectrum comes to 18.9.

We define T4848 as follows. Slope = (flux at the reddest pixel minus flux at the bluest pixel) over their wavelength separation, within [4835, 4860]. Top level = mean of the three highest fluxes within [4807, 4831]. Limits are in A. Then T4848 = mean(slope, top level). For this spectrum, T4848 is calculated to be 2.9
